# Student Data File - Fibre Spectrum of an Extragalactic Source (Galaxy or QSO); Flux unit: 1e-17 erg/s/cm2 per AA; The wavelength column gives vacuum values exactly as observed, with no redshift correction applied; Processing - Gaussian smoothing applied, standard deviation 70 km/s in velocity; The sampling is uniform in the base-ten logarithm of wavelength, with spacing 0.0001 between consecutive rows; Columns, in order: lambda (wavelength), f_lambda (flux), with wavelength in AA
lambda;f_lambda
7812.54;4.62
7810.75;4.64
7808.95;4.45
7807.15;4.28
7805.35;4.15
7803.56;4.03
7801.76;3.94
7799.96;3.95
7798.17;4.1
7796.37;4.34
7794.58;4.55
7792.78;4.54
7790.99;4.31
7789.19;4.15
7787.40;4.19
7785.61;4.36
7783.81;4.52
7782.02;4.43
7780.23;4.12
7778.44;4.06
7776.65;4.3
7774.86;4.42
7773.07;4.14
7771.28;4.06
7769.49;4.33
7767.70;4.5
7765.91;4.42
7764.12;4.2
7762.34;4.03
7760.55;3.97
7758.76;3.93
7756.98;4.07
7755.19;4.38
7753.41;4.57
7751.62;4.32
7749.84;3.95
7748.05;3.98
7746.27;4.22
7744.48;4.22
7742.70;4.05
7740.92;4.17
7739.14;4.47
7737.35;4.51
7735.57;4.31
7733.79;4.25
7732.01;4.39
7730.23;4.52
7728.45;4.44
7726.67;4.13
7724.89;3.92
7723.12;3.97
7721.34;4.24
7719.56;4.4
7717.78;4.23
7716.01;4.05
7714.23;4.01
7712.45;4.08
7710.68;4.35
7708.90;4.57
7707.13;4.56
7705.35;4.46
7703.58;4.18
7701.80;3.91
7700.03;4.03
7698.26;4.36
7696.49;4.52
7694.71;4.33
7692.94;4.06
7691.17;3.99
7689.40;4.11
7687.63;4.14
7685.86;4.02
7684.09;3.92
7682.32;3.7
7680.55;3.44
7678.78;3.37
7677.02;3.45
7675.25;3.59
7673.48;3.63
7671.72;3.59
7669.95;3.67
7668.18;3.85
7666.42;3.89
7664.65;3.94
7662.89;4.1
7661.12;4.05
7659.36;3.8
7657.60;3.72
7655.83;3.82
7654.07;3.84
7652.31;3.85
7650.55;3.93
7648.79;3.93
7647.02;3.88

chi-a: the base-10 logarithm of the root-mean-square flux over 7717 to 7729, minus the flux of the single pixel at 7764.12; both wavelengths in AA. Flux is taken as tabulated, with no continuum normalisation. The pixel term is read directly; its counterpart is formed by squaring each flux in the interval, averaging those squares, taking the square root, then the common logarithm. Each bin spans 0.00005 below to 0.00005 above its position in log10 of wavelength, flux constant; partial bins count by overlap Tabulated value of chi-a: -3.58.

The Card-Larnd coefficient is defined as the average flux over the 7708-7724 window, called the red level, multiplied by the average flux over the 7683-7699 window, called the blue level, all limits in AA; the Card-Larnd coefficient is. 17.5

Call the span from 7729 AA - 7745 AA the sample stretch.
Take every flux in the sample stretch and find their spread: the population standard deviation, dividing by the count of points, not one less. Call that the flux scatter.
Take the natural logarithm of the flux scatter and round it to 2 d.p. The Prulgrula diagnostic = -1.87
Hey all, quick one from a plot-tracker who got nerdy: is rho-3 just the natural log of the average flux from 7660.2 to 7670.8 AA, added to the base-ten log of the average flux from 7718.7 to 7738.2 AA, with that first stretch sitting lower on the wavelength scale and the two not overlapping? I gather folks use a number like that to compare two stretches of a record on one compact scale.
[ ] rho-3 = 2.00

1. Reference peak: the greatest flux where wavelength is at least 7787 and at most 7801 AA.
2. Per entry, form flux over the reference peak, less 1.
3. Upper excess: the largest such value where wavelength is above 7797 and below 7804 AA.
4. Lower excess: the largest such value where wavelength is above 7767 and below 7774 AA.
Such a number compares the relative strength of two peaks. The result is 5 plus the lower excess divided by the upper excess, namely 5.1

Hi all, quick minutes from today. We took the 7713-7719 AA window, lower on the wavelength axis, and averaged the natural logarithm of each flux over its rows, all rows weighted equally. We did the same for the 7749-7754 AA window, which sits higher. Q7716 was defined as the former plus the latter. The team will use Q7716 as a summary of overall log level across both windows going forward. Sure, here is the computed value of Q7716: 2.86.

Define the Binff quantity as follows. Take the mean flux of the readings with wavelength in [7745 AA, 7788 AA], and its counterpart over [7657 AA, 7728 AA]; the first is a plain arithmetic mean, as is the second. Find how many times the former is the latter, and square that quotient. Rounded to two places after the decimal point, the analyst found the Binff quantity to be 1.11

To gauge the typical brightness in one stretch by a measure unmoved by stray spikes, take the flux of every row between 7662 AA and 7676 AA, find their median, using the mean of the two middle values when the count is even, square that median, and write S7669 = 14.1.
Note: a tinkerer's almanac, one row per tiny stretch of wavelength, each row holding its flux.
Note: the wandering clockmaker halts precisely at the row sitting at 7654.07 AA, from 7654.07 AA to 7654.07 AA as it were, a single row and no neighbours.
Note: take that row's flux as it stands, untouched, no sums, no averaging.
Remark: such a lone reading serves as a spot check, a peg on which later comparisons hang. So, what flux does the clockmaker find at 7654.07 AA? 3.84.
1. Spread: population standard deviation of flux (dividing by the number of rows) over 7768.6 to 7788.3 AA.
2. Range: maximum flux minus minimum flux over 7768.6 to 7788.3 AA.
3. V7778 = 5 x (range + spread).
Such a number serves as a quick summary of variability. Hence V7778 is 3.06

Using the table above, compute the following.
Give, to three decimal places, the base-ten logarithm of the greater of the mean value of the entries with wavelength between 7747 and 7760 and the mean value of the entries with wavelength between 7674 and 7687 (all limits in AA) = 0.620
